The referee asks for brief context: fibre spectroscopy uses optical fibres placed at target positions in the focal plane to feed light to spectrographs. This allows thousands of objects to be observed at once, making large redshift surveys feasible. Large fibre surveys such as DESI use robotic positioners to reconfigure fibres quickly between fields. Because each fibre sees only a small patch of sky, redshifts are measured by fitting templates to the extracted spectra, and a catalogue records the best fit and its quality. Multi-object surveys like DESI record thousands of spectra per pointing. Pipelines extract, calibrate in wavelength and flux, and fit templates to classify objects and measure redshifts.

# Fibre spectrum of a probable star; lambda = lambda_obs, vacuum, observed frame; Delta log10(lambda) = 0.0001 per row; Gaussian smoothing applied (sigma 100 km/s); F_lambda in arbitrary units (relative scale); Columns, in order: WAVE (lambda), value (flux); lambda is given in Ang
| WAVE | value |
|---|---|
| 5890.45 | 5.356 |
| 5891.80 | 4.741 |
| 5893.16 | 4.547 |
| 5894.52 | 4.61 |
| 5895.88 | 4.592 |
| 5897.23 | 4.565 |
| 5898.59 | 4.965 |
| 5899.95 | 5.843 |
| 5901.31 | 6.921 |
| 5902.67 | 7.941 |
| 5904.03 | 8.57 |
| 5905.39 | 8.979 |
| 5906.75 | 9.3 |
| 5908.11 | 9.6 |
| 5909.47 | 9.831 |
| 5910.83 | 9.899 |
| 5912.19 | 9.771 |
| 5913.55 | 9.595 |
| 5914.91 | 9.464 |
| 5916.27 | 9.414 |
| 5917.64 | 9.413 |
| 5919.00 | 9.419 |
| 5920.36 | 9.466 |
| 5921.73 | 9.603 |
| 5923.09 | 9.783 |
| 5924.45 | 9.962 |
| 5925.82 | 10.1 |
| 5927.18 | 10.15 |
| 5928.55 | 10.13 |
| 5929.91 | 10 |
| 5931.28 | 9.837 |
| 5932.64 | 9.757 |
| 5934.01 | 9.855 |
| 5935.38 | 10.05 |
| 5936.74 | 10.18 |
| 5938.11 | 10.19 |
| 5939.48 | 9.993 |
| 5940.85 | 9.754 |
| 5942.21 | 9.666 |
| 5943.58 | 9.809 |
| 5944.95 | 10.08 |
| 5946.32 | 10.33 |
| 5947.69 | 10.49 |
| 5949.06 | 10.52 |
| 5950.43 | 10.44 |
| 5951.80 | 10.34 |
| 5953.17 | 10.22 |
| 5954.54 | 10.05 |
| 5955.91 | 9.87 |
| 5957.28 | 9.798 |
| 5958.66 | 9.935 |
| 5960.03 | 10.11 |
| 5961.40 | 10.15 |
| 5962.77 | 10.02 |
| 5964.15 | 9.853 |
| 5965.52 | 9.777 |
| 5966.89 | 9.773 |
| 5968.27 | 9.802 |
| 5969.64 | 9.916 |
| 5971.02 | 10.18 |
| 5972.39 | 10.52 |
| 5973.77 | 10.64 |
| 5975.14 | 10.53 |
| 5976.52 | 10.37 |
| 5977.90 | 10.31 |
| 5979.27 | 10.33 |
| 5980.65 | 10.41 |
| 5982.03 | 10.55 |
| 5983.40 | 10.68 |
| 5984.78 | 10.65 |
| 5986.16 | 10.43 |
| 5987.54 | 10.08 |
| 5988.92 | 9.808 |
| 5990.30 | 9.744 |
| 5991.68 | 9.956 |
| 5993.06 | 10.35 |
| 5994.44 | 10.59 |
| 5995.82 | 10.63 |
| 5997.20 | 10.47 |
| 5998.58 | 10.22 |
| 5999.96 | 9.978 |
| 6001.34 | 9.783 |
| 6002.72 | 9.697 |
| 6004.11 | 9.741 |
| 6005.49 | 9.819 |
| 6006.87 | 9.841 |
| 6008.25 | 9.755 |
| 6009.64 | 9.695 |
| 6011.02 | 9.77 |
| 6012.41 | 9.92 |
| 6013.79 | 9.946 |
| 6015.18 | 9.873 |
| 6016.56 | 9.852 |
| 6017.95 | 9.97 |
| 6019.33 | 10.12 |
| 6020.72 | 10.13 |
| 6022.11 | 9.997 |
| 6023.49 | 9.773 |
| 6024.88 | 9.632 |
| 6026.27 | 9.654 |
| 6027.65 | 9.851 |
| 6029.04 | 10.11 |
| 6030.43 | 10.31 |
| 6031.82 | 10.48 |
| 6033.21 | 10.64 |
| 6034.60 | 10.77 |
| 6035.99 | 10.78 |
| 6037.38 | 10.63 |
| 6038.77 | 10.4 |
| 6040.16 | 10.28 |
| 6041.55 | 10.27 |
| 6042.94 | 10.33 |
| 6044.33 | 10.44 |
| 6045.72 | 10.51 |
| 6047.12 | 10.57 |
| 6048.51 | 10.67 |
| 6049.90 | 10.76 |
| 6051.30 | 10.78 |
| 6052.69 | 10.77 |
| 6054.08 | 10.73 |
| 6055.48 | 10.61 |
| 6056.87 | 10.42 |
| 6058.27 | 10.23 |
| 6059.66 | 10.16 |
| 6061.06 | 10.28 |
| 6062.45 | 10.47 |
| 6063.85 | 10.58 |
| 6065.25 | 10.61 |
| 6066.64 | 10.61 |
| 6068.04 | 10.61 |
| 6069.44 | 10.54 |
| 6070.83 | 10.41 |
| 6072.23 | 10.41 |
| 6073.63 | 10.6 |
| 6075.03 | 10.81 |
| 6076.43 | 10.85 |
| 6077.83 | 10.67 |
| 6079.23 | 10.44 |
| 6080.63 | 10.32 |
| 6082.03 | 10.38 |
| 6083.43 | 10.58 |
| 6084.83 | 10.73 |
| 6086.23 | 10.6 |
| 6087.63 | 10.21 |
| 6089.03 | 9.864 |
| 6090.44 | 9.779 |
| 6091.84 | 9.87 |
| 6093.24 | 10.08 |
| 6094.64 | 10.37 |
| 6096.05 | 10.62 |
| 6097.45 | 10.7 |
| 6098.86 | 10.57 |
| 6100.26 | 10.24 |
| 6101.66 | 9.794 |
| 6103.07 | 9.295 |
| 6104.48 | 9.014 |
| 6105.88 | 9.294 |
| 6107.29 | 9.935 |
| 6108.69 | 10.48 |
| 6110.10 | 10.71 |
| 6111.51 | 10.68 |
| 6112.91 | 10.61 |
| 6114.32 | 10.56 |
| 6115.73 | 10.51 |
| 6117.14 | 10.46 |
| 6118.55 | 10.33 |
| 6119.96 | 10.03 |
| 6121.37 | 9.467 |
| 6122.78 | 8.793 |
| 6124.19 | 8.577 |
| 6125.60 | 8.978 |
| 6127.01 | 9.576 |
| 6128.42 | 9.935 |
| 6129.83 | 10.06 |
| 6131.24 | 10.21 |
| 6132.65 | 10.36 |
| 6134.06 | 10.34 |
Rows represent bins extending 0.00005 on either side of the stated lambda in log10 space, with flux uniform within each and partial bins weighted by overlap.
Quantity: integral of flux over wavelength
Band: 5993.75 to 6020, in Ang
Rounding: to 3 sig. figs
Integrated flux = 262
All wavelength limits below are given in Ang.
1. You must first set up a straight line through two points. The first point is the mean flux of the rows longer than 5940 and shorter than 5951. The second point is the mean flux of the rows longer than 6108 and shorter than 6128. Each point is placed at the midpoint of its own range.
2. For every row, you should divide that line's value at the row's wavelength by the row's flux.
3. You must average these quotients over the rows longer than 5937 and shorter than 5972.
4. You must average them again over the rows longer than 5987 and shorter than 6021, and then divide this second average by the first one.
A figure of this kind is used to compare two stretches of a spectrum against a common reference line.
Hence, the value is 1.00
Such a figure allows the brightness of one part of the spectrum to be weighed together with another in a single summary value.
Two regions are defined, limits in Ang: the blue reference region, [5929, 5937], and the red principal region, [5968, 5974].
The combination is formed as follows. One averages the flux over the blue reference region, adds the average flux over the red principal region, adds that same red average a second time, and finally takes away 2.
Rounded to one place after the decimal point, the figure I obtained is 28.4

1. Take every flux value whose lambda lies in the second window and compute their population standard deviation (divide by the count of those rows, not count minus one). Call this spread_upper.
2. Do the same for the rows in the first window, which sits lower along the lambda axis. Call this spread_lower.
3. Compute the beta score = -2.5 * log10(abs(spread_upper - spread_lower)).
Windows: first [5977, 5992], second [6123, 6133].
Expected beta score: 1.3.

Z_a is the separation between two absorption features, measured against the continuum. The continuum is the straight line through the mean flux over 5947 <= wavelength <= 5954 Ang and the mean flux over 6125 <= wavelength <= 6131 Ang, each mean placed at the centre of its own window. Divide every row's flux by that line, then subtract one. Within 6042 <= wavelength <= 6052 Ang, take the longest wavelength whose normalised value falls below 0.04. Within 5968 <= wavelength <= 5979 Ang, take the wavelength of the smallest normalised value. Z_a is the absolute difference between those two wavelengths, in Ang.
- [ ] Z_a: 74.7 Ang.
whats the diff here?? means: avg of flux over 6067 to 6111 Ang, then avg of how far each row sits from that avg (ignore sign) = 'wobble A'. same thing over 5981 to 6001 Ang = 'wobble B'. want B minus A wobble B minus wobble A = -0.086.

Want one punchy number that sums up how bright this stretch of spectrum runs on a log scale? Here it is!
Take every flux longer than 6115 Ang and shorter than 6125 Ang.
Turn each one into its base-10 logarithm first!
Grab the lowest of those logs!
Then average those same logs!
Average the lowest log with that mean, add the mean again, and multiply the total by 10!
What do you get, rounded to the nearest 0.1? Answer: 19.5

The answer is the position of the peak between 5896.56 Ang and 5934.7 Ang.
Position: 5927.18 Ang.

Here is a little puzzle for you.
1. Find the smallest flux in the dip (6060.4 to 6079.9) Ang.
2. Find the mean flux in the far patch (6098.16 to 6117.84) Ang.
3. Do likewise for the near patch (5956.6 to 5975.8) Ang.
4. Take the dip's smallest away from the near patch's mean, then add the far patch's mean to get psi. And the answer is 9.9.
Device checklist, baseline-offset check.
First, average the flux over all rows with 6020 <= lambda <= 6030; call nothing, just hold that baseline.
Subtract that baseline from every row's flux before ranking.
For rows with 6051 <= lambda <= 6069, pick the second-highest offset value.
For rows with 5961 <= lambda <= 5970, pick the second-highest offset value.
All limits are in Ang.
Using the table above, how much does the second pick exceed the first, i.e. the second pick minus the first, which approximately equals -0.75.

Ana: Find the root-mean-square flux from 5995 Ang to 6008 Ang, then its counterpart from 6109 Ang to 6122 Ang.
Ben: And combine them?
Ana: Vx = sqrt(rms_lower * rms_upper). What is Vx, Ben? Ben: 10.2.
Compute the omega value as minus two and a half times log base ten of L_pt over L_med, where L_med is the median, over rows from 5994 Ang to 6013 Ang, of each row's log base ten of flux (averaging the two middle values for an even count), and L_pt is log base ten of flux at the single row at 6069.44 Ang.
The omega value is -0.033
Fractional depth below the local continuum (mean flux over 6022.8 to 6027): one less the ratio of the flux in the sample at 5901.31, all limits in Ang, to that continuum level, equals 0.29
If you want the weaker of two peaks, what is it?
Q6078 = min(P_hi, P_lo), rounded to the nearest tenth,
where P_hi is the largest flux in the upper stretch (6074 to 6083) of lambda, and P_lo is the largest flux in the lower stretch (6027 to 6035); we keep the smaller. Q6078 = 10.8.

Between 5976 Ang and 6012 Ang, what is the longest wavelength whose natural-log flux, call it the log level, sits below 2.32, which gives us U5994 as 6011.02 Ang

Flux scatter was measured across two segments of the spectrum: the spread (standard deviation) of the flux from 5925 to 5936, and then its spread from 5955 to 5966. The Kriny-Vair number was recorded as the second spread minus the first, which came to -0.01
